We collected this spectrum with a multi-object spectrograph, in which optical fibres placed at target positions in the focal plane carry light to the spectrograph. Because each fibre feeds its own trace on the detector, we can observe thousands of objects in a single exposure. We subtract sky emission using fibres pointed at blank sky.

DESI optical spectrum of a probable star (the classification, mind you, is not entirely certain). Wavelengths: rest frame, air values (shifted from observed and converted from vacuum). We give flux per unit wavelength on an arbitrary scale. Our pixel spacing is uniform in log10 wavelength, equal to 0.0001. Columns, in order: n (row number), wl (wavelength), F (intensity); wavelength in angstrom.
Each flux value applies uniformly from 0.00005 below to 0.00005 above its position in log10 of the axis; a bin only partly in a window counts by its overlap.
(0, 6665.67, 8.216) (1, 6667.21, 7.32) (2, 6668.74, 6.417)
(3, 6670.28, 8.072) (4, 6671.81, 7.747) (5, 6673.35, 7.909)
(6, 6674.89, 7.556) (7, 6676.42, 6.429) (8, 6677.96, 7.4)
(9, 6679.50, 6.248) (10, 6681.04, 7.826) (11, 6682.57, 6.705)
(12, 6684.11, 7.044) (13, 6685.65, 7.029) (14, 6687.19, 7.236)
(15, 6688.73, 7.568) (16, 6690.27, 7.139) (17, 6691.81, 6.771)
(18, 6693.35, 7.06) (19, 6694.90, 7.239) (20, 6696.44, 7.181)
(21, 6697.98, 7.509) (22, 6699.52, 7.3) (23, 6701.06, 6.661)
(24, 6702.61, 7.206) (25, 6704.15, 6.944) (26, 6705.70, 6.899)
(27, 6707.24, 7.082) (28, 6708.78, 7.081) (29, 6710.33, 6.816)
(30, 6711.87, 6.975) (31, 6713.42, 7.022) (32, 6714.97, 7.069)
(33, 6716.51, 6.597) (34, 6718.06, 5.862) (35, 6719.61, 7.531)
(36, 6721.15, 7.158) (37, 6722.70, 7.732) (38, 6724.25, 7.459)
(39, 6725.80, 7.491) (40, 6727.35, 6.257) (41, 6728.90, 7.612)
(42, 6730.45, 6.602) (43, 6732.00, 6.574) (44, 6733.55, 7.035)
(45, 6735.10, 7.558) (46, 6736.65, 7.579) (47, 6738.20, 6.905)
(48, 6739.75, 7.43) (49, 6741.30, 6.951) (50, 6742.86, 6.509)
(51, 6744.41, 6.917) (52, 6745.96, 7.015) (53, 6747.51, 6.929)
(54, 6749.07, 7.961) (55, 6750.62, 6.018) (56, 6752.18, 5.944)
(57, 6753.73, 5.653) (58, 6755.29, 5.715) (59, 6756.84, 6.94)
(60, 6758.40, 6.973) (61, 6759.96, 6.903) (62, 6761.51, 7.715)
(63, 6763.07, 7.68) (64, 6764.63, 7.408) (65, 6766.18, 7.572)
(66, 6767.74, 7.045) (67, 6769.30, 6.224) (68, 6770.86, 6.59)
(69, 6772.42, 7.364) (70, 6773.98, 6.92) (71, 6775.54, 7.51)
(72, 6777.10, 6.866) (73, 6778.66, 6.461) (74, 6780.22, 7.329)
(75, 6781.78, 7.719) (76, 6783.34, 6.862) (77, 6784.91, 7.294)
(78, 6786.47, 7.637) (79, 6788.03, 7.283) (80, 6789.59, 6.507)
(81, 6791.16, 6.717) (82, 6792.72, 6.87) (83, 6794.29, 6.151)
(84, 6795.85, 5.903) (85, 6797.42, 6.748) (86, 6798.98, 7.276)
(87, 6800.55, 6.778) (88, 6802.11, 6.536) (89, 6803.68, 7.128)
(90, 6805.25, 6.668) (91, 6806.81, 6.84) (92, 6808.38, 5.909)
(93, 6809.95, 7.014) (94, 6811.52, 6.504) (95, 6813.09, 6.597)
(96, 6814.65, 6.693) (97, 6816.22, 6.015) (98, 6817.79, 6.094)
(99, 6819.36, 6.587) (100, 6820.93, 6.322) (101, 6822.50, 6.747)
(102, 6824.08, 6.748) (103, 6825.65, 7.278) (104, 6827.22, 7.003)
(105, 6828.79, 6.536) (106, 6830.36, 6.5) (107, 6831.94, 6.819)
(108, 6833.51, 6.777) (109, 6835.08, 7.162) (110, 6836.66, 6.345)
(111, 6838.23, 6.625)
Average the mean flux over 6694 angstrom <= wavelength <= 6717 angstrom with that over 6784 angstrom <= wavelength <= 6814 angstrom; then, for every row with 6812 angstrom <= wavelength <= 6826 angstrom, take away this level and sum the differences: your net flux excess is -3.0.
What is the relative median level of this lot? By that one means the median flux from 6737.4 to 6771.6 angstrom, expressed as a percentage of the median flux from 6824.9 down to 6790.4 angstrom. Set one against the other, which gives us 104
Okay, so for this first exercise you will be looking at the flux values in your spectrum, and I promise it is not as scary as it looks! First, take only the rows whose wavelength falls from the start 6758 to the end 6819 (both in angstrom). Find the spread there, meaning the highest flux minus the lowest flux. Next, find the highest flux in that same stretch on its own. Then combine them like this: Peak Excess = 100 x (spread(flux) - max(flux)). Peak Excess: -590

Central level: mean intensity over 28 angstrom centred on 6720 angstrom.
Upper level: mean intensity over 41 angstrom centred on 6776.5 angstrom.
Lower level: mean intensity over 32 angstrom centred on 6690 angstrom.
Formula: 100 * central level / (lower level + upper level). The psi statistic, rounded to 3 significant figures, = 49.6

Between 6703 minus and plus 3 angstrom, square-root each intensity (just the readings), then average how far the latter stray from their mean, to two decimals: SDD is 0.03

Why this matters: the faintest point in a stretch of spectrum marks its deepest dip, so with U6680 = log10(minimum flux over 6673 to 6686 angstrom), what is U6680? 0.796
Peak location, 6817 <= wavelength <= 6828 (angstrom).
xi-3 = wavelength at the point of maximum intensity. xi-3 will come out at 6825.65 angstrom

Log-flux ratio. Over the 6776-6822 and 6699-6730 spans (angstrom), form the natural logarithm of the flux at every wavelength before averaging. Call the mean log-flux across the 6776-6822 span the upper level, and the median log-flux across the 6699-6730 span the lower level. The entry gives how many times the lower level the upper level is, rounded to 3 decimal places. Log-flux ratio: 0.974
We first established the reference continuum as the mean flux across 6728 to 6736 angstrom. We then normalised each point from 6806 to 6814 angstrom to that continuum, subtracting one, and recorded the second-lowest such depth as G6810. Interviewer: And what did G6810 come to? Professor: -0.08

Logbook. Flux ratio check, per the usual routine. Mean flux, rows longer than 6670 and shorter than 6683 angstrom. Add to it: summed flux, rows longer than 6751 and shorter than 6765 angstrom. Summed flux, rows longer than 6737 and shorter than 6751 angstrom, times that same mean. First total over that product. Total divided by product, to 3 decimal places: 0.149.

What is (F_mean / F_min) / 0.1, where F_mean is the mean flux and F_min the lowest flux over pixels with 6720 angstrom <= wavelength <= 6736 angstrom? 11.4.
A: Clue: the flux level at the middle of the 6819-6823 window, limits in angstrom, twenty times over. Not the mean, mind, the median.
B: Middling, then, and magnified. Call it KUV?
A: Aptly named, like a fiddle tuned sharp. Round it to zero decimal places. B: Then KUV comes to 132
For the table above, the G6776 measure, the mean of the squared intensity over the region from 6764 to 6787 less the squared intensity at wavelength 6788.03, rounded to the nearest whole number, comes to -2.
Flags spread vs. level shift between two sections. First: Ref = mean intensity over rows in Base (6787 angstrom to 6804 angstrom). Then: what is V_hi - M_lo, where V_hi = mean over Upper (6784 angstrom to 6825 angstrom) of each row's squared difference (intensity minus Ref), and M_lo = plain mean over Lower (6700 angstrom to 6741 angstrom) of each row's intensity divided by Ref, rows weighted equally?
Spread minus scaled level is -0.858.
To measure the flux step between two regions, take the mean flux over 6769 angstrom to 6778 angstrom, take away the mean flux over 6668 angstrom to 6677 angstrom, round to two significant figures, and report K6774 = -0.44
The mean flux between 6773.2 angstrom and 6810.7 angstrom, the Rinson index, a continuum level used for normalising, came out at 6.87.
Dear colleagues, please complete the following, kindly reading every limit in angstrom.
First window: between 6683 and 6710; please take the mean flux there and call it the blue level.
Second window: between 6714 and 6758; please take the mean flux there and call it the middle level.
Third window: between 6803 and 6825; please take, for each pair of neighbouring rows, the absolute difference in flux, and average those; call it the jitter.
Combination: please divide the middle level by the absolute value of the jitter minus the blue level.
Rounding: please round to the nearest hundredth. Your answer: 1.03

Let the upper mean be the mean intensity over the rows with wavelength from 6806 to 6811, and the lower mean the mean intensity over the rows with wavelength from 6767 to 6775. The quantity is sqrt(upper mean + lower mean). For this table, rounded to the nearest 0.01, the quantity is 3.66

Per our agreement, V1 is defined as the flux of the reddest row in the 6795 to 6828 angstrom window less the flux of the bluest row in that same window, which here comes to 1.1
